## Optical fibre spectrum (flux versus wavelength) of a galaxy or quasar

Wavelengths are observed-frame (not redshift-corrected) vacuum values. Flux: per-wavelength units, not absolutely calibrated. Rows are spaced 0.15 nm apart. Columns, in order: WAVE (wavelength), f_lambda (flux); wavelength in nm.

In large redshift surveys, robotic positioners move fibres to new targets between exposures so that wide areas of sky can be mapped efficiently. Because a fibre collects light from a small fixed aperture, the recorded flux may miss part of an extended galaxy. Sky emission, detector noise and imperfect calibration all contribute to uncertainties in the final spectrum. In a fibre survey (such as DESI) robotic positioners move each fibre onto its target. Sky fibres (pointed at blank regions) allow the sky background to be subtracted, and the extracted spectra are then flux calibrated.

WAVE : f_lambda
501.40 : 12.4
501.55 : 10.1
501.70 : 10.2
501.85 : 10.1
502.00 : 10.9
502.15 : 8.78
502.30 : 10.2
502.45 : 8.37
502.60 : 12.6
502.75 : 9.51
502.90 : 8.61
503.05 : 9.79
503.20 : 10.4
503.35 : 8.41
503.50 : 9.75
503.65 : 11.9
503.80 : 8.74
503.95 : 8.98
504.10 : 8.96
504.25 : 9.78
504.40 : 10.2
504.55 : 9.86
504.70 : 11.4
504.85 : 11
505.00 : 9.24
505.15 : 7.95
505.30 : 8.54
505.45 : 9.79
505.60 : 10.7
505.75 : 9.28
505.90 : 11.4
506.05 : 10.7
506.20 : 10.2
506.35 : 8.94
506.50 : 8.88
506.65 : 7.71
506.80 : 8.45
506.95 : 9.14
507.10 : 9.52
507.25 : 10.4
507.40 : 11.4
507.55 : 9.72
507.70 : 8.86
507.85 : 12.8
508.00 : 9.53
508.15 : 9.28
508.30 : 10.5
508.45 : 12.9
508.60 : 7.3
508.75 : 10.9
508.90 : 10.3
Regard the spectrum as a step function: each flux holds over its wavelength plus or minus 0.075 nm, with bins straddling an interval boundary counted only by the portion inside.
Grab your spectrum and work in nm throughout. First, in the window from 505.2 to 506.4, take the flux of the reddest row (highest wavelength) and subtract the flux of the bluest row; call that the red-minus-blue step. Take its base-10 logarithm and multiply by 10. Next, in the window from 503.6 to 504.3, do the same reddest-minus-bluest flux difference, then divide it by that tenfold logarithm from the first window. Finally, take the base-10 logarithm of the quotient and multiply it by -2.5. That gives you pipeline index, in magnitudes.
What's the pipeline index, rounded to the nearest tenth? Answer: 0.7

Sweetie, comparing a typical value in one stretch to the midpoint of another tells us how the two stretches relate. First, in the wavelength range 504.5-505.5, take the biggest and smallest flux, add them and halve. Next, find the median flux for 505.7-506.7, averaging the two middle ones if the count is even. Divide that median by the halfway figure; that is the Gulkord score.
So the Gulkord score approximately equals 0.959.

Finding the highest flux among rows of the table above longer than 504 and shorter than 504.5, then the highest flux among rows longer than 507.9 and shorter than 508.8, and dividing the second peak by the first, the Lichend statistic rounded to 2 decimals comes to 1.26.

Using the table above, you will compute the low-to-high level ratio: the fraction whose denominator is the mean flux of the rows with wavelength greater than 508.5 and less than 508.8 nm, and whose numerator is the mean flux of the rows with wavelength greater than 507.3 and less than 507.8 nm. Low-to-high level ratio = 1.10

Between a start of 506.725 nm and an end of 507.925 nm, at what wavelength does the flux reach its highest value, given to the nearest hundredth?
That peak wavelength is 507.85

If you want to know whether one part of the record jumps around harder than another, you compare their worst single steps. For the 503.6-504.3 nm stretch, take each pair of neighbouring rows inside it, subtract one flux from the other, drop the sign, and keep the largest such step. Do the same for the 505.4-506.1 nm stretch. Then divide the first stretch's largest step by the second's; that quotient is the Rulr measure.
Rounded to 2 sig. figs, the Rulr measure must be 1.5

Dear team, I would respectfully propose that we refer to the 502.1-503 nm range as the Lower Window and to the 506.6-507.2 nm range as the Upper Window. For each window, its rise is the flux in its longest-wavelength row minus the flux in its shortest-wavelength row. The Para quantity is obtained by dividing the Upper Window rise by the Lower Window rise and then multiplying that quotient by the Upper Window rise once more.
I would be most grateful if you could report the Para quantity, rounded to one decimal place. -19.3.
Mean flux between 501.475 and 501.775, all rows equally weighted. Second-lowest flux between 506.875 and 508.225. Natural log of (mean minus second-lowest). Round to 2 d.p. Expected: 0.01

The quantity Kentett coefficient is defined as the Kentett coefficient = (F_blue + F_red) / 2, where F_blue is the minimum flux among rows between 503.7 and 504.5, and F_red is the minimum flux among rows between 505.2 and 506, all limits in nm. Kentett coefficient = 8.64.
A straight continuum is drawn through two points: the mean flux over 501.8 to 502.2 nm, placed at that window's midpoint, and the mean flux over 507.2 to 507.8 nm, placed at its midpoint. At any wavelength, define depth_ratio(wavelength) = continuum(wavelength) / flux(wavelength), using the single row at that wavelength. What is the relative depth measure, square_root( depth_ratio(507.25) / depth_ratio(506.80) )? 0.90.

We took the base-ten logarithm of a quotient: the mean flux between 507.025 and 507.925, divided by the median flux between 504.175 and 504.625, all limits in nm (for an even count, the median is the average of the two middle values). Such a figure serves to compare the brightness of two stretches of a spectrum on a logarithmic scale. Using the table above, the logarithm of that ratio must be 0.025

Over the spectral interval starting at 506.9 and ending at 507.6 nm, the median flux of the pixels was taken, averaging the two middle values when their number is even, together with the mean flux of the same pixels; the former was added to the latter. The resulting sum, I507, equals 19.8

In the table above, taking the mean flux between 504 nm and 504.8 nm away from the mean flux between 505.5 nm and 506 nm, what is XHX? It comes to 0.4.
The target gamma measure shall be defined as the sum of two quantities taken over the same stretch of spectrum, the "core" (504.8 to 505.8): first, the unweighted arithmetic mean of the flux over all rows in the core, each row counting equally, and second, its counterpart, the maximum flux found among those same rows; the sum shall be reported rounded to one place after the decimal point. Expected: 20.5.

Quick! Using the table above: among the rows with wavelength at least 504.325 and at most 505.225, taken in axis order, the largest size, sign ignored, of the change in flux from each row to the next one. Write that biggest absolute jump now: 1.8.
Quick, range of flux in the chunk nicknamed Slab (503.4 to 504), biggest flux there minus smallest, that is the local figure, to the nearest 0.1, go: 3.2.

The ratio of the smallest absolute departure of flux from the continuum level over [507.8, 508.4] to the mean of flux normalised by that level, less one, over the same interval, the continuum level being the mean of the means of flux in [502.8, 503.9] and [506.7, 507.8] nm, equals 1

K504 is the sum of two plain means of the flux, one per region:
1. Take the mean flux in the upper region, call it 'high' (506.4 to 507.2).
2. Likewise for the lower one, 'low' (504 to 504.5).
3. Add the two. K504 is 18.4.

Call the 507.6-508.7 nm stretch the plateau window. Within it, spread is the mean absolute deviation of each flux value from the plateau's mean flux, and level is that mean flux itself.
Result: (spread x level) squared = 274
